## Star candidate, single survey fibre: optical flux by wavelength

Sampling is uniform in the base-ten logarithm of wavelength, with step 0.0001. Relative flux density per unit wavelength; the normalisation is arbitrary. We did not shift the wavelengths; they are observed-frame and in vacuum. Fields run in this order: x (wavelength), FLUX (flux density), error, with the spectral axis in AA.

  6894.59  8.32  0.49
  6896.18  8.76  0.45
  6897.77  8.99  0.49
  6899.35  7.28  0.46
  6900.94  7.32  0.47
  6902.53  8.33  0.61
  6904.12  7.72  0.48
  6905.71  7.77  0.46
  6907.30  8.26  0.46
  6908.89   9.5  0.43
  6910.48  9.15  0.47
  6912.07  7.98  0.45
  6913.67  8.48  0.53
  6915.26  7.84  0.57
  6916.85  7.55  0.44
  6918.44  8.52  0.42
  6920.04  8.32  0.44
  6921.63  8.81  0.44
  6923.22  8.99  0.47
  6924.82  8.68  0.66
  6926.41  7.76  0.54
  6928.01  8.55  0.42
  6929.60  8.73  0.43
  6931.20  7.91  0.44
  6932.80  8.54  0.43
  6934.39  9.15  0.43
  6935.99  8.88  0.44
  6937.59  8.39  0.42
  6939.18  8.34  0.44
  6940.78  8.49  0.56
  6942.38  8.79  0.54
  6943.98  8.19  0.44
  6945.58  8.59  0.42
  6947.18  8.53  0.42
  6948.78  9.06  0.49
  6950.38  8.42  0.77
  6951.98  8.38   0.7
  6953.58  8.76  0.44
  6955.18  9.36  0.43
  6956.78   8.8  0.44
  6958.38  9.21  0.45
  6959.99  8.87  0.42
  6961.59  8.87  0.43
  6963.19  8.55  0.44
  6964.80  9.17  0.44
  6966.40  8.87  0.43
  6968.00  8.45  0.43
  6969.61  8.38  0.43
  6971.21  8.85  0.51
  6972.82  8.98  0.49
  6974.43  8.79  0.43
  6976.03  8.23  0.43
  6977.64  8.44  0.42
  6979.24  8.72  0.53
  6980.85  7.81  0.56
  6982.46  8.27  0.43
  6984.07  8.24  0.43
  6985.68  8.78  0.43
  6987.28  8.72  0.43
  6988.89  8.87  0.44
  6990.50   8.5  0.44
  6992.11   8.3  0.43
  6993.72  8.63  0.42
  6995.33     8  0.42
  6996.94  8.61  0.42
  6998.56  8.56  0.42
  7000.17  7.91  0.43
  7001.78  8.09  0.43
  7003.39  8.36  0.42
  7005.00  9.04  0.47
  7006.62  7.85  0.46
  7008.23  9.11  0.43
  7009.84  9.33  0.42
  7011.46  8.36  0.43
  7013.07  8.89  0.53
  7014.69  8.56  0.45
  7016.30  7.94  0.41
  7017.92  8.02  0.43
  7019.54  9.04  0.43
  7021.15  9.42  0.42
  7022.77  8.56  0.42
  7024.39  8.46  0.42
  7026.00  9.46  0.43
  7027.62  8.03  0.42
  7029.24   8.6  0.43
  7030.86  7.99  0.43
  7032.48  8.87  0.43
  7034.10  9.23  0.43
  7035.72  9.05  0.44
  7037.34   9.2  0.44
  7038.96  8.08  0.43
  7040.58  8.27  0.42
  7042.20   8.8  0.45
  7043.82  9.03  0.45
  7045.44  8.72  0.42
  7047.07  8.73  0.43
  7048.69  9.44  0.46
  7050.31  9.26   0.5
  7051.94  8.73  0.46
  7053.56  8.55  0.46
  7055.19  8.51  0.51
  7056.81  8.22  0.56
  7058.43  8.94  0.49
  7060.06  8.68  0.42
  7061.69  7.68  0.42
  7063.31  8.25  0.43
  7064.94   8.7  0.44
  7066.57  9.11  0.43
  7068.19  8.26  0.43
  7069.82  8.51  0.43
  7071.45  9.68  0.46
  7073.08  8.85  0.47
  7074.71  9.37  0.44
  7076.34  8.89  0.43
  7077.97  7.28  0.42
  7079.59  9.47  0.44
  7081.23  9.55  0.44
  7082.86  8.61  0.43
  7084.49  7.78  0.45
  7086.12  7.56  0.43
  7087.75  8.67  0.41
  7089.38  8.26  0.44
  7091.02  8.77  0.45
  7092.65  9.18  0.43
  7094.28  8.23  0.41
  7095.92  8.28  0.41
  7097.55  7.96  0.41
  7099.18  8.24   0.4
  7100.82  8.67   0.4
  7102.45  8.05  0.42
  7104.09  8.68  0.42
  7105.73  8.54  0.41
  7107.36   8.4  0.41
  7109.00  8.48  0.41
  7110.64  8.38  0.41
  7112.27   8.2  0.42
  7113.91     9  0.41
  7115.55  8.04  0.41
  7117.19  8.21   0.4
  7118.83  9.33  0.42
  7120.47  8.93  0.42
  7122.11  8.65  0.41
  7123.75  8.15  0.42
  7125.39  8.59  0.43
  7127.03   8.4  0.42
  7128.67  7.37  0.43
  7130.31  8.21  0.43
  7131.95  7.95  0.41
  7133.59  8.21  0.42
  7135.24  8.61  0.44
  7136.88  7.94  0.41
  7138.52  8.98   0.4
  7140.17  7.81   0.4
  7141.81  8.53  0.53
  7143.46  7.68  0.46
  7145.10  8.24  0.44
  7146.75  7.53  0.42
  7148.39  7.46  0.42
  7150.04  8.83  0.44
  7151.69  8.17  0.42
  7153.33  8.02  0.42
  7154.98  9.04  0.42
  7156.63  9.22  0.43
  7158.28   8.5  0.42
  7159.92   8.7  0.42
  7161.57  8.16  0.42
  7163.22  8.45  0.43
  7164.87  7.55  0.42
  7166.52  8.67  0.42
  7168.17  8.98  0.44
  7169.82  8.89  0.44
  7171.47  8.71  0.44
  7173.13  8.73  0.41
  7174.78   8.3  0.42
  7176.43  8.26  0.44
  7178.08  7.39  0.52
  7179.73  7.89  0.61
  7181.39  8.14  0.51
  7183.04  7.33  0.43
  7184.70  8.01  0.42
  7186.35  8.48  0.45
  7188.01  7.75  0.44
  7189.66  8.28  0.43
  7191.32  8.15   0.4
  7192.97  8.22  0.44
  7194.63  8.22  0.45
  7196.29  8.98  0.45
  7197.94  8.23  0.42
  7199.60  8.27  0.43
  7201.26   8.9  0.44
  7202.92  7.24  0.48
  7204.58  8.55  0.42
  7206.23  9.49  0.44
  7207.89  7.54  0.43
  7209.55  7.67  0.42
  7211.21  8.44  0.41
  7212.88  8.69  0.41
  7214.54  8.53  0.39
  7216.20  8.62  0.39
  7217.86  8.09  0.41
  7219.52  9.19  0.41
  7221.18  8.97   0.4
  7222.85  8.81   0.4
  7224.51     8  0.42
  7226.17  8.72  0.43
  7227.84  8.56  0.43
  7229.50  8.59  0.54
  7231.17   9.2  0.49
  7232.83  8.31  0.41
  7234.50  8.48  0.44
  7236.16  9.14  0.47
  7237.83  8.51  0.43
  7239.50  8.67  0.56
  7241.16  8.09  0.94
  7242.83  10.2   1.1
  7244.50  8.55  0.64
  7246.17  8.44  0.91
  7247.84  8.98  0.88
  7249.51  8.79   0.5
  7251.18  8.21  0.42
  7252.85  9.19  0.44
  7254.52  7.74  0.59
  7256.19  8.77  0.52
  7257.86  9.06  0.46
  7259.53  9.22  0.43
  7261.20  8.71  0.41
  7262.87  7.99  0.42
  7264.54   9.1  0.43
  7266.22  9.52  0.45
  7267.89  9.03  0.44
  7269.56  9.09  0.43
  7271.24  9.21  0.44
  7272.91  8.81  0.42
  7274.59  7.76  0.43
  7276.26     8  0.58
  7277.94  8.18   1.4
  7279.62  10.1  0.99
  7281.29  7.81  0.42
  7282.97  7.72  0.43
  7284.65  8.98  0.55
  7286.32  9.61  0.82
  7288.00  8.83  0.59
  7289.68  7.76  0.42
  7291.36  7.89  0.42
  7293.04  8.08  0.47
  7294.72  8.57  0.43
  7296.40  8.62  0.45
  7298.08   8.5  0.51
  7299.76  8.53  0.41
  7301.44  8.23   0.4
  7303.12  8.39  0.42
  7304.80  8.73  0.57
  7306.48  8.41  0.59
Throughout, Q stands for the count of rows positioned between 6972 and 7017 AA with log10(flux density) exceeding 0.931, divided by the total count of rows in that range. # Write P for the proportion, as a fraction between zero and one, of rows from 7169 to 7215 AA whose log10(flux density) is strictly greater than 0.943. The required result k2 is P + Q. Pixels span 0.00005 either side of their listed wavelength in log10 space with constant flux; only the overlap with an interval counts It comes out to 0.6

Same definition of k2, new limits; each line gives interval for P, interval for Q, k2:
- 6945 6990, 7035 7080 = 1.1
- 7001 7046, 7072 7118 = 0.9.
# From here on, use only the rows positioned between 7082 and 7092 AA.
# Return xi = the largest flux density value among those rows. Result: 8.77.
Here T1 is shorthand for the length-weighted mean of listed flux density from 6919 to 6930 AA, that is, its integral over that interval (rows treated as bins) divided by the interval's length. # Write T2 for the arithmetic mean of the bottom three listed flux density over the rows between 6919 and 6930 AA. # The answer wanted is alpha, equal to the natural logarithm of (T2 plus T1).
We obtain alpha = 2.82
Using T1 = 8.54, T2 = 8.21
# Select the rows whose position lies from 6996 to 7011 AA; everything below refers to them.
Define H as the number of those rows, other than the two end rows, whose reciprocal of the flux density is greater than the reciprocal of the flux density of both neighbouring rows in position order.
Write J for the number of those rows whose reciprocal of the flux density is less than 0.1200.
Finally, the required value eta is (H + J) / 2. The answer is 4.0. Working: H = 2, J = 6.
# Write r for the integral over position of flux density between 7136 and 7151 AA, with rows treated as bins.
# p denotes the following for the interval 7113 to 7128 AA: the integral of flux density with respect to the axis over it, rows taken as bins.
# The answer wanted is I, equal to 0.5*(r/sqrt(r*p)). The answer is 0.486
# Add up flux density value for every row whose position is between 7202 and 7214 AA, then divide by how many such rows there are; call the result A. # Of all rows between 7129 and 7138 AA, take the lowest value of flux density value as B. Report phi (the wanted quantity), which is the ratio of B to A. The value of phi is 0.96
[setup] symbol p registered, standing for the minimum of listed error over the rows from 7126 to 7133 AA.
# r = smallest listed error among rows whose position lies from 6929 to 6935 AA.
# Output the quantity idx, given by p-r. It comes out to -0.020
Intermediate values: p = 0.410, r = 0.430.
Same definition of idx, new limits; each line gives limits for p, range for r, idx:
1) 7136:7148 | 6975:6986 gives -0.020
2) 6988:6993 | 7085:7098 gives 0.020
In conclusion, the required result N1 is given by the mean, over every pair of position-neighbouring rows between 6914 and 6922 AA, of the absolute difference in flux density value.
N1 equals 0.49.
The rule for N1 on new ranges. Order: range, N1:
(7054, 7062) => 0.57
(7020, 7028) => 0.85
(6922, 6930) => 0.55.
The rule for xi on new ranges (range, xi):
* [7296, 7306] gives 8.73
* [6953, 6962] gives 9.36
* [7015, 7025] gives 9.42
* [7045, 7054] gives 9.44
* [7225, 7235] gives 9.2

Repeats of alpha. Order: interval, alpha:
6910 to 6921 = 2.77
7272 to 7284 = 2.78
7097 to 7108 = 2.80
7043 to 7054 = 2.87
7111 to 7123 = 2.82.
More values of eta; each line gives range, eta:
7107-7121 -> 4.0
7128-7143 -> 3.0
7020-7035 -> 5.0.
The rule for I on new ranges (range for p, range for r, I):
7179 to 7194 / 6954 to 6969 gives 0.526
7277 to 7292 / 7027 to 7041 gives 0.485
